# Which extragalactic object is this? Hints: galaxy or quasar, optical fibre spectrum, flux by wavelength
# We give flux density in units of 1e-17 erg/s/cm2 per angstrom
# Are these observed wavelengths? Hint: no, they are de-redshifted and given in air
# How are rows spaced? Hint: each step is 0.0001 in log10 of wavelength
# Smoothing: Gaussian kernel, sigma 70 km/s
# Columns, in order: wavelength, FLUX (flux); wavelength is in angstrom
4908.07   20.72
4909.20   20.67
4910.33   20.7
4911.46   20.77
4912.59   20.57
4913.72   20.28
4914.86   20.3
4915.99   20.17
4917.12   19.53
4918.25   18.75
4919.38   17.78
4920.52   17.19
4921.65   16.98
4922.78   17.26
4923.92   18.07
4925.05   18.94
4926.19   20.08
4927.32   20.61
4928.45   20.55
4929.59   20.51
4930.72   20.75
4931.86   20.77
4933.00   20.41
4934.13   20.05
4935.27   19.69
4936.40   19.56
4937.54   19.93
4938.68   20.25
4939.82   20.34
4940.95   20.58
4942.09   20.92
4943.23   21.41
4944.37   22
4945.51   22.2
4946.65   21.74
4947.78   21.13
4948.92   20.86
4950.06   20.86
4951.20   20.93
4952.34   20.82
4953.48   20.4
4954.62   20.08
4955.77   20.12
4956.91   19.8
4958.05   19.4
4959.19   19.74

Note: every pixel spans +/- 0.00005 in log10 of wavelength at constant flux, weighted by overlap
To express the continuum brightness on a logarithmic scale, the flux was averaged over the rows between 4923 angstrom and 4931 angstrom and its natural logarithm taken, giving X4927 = 2.99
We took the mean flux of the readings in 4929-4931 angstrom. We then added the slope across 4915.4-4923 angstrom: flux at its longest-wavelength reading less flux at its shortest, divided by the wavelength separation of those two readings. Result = 20.2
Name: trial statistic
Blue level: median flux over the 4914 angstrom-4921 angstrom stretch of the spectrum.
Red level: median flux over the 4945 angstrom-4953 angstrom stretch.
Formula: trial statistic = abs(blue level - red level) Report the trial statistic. 1.8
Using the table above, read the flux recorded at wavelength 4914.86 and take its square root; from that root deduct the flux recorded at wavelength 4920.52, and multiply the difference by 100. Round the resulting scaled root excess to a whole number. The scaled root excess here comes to -1268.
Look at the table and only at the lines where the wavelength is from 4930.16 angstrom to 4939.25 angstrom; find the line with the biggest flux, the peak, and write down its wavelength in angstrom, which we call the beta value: 4931.86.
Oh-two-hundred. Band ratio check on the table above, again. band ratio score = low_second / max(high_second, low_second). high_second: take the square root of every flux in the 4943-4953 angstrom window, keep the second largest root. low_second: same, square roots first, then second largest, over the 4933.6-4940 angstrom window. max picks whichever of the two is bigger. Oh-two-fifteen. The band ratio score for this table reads 0.959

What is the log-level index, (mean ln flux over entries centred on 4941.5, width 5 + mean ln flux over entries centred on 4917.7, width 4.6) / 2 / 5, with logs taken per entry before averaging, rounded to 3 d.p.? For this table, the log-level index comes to 0.598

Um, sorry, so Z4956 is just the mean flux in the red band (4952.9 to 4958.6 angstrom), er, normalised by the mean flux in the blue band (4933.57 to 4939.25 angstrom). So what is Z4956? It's 1.00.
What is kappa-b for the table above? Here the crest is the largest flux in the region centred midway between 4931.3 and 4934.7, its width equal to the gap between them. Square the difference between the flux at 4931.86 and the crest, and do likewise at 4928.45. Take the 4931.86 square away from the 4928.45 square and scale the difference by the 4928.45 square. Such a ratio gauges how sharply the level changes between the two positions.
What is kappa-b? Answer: 1.0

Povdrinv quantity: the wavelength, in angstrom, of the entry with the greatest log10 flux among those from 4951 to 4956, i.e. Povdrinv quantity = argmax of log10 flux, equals 4951.20 angstrom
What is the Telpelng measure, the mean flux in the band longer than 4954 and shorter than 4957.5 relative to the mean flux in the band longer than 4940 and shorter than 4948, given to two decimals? 0.93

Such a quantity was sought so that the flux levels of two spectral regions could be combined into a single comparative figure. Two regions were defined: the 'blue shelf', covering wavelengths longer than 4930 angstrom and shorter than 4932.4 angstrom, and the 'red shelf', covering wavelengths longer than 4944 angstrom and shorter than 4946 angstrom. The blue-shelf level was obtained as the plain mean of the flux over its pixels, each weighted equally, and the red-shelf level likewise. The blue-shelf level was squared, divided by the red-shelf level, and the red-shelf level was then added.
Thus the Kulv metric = 41.6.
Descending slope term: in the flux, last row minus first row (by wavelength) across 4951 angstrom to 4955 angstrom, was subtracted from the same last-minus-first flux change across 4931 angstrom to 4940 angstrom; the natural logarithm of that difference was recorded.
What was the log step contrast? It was -0.9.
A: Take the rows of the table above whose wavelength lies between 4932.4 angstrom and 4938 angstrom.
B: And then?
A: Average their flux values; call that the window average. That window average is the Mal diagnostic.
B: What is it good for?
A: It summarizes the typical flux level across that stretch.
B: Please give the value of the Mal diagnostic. 19.9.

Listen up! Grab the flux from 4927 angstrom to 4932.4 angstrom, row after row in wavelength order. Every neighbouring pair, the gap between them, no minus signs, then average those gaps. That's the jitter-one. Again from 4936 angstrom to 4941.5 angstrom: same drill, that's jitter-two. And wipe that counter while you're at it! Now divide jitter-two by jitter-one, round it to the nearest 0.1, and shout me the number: 2.8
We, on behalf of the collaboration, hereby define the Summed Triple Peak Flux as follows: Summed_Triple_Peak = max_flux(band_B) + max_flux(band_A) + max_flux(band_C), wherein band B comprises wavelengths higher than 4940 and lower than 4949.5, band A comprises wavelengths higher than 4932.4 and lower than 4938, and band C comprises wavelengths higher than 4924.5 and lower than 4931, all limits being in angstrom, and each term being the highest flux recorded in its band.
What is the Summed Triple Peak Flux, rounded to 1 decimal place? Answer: 63.4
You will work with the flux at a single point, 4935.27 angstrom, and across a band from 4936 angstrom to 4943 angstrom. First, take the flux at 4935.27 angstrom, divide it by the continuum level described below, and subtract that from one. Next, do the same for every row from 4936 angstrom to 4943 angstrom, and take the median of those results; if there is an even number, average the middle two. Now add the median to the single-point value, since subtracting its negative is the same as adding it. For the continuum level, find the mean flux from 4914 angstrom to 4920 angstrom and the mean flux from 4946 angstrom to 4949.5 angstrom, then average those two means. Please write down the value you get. 0.03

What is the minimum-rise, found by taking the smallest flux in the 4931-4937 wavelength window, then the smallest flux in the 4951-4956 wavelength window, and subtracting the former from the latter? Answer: 0.5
